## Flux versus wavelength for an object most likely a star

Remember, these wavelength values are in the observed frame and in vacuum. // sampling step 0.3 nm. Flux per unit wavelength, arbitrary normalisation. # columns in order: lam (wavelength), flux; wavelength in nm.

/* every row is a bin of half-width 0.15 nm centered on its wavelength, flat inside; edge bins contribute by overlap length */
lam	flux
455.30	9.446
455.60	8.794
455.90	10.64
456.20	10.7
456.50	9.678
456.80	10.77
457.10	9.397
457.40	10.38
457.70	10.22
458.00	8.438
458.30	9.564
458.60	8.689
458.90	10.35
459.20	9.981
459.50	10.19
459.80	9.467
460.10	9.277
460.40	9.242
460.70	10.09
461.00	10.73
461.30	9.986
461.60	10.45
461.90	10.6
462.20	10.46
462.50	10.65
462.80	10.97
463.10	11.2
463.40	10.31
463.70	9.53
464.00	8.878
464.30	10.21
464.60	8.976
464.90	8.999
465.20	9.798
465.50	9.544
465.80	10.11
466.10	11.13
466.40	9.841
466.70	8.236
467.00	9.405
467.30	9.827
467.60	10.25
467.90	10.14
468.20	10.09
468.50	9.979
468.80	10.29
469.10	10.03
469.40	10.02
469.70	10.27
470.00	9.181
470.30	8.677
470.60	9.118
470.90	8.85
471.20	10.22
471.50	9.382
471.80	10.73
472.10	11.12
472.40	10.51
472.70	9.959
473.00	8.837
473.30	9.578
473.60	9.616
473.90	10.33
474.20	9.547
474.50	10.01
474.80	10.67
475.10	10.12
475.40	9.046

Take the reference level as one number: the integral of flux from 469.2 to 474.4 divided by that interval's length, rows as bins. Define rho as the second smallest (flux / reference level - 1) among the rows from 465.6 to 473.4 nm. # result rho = -0.11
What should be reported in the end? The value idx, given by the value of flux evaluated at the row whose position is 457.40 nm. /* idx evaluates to 10.38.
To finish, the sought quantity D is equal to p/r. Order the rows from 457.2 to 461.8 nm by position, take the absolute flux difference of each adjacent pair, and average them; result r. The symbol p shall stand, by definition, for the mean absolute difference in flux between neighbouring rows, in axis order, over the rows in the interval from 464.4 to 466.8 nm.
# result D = 1.1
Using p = 0.79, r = 0.70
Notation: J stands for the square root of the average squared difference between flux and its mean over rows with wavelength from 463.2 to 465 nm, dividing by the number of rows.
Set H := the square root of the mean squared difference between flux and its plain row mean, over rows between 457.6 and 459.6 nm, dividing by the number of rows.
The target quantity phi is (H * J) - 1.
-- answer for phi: -0.58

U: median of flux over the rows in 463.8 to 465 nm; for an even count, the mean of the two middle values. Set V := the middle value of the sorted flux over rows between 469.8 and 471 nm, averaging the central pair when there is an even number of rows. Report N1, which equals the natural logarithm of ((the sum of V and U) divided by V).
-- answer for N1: 0.69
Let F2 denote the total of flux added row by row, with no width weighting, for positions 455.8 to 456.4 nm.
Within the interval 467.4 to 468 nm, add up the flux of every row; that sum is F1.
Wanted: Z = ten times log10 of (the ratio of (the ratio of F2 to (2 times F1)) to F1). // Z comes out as -15.91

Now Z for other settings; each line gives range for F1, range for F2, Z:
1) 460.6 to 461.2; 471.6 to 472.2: -15.99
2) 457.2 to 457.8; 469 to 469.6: -16.27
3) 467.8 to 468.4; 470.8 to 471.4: -16.33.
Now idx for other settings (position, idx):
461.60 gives 10.45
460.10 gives 9.277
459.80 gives 9.467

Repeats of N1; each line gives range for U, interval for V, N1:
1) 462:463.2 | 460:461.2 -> 0.75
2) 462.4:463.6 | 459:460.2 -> 0.75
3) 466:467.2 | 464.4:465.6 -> 0.71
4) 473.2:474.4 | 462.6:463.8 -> 0.64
